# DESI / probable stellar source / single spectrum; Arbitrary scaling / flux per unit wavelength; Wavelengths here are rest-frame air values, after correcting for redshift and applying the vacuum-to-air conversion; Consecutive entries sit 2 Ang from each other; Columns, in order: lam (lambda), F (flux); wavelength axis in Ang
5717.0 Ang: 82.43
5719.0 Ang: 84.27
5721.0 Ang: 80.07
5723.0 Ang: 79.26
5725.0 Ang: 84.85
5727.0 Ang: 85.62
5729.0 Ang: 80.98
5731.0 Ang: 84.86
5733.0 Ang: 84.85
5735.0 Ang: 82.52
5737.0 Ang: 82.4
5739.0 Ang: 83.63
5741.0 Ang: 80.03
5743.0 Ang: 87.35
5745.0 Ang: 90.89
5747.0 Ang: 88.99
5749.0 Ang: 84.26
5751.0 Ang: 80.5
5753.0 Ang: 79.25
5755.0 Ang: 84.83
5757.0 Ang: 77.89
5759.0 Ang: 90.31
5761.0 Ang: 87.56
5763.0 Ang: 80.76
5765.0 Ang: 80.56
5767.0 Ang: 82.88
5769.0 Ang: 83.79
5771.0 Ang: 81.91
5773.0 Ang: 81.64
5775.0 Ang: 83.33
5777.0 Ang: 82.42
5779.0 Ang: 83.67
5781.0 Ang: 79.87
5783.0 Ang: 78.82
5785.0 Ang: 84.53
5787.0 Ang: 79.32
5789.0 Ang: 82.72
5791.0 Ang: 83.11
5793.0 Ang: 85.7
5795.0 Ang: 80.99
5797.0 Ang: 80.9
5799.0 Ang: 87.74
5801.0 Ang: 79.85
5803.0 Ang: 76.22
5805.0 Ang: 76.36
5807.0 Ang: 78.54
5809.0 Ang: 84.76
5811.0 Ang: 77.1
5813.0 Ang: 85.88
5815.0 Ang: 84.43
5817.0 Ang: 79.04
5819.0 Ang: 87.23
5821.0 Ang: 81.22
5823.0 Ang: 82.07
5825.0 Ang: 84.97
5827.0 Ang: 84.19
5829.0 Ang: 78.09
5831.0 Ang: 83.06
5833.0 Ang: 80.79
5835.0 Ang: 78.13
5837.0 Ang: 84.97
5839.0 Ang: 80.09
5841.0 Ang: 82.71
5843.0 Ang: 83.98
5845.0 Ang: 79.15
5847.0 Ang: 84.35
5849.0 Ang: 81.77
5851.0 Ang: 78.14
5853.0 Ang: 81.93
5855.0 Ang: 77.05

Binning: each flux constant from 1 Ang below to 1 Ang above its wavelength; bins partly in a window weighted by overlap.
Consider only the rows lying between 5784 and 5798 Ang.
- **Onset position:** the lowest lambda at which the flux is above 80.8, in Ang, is 5785.0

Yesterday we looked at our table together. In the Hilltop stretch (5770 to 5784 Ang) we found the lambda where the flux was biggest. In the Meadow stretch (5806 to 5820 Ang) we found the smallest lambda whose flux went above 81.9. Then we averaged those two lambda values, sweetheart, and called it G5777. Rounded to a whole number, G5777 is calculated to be 5794 Ang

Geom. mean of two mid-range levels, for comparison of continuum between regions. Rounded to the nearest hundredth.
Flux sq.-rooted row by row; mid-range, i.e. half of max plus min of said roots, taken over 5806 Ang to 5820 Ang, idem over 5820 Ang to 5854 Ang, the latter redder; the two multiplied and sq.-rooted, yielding 9.04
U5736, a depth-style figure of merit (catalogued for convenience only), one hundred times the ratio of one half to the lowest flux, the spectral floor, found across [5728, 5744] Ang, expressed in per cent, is 0.625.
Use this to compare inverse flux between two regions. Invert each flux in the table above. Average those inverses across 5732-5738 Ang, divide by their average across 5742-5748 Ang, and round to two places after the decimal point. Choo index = 1.07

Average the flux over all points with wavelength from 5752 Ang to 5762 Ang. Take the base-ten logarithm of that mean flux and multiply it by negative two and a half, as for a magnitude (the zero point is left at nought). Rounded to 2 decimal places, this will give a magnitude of -4.81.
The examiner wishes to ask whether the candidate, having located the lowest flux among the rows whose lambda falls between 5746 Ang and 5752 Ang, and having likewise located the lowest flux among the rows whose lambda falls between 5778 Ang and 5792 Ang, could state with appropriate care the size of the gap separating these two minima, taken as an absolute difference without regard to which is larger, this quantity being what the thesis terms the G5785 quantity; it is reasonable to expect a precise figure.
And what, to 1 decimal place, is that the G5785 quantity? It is 1.7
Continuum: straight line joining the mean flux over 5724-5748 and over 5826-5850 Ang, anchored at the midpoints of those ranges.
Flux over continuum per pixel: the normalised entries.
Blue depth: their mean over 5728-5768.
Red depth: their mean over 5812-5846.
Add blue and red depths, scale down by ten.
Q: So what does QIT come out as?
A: 0.200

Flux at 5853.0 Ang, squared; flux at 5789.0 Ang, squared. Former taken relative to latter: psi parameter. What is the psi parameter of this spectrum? 0.98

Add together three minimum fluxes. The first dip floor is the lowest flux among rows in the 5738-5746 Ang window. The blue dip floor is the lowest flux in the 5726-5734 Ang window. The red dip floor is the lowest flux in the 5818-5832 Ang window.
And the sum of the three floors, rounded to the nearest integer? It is 239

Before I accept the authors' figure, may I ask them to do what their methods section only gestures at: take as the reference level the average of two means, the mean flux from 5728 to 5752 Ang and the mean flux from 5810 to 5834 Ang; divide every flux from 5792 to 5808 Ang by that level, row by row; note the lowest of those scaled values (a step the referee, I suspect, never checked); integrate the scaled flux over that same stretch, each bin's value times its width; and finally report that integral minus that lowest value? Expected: 15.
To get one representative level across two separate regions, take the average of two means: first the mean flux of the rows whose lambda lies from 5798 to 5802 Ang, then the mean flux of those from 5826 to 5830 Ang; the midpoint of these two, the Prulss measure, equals 82.5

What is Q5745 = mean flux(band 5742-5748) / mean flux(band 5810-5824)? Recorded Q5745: 1.08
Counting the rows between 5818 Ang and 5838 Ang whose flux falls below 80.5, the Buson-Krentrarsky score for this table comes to 2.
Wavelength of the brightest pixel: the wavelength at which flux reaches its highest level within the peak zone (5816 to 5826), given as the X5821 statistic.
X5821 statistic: 5819.0 Ang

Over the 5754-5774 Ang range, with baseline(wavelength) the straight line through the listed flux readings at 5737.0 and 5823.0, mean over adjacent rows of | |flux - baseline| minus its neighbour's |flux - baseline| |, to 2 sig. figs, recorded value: 1.7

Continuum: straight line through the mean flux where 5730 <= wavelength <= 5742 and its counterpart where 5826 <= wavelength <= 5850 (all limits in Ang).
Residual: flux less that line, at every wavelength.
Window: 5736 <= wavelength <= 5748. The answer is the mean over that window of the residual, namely 2.6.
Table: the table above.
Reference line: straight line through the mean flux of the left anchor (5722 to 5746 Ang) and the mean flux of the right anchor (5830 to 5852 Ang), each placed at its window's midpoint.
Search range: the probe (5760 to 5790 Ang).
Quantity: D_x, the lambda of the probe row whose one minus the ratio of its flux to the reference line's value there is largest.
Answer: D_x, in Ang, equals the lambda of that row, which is 5783.0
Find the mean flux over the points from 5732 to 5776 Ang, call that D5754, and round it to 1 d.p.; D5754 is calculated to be 83.6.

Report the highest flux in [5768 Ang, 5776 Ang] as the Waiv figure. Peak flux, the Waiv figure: 83.79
